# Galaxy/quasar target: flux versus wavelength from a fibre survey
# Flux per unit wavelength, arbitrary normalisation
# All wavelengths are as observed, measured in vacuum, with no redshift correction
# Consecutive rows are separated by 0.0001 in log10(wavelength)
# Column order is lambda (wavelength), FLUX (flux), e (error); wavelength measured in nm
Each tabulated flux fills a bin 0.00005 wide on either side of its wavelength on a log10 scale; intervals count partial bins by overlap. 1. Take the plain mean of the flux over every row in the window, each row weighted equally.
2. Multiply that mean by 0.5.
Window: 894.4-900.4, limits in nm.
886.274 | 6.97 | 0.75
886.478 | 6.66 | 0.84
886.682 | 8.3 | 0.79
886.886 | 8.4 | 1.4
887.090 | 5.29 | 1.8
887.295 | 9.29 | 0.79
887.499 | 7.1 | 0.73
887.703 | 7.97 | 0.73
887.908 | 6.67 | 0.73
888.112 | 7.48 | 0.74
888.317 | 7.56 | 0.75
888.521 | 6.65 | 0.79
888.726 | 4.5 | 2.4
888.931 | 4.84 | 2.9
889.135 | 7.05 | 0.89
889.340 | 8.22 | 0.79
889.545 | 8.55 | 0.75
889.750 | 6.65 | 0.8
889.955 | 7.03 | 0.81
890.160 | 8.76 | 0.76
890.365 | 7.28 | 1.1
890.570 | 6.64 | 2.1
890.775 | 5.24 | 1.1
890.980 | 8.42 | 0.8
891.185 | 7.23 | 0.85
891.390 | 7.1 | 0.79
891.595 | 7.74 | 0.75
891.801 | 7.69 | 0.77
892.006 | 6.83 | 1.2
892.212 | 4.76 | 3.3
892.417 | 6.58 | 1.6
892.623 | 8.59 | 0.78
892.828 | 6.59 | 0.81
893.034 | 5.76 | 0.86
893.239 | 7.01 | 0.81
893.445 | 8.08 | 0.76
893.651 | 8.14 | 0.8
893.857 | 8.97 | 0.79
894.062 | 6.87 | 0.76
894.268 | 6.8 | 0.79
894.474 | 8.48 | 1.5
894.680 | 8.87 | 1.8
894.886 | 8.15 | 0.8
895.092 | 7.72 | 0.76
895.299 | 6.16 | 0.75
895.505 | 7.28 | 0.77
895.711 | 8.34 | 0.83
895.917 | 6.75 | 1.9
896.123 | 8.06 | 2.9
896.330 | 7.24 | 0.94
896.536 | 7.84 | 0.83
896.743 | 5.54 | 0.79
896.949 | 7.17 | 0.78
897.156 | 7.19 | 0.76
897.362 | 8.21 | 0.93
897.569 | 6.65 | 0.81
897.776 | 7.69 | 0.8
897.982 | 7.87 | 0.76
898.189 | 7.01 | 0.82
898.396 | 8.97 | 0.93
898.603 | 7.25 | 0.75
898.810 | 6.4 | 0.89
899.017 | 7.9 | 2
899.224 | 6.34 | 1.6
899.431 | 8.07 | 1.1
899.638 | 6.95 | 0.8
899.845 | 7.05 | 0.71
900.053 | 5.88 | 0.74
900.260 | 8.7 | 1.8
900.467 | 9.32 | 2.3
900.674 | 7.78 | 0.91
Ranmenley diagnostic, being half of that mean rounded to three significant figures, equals 3.72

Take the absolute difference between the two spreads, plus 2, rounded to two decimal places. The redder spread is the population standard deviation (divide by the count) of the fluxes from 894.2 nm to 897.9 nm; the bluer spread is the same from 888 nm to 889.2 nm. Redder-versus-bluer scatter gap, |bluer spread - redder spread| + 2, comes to 2.39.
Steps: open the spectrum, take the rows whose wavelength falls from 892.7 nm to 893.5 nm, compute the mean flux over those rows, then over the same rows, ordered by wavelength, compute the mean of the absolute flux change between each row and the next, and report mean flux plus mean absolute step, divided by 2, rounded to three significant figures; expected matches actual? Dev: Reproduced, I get 3.95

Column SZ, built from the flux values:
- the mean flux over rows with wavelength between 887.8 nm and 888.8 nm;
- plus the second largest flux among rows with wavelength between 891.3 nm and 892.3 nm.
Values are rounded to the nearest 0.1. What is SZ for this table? 14.3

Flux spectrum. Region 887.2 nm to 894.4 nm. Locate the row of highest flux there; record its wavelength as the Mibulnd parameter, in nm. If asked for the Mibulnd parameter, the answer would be 887.295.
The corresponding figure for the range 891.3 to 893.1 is 892.623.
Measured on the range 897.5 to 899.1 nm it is 898.396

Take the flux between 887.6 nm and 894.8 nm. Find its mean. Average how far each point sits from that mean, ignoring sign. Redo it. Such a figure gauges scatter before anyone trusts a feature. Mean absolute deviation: 0.90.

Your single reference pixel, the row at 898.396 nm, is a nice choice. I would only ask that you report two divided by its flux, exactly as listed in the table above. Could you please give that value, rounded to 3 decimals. 0.223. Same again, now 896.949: 0.279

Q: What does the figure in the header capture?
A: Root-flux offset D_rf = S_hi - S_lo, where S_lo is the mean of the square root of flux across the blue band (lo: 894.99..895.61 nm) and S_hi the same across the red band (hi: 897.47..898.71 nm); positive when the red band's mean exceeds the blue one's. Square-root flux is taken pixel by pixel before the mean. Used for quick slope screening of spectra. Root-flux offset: 0.10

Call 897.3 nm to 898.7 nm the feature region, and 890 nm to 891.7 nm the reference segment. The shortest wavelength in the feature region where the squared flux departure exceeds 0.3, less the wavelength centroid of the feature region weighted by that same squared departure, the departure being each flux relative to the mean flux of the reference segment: -0.72 nm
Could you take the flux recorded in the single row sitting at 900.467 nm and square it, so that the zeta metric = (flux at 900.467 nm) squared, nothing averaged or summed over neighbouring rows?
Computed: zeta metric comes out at 87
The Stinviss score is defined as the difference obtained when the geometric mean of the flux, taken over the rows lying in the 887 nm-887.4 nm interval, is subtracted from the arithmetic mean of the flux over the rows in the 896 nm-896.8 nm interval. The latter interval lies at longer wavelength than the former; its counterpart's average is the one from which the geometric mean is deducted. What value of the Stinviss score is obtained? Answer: 0.2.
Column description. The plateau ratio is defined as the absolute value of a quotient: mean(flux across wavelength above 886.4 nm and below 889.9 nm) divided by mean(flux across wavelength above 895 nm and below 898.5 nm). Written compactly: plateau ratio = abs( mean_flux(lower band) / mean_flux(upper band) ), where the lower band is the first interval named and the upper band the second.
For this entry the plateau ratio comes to 0.96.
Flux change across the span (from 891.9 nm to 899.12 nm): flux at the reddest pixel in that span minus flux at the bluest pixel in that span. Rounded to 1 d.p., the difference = 1.1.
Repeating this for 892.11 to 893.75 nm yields 3.4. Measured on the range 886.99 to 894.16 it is 1.6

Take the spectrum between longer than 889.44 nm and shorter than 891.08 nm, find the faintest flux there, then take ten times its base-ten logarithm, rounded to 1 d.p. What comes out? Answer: 7.2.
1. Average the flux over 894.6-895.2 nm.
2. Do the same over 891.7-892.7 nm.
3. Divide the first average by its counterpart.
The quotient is 1.20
